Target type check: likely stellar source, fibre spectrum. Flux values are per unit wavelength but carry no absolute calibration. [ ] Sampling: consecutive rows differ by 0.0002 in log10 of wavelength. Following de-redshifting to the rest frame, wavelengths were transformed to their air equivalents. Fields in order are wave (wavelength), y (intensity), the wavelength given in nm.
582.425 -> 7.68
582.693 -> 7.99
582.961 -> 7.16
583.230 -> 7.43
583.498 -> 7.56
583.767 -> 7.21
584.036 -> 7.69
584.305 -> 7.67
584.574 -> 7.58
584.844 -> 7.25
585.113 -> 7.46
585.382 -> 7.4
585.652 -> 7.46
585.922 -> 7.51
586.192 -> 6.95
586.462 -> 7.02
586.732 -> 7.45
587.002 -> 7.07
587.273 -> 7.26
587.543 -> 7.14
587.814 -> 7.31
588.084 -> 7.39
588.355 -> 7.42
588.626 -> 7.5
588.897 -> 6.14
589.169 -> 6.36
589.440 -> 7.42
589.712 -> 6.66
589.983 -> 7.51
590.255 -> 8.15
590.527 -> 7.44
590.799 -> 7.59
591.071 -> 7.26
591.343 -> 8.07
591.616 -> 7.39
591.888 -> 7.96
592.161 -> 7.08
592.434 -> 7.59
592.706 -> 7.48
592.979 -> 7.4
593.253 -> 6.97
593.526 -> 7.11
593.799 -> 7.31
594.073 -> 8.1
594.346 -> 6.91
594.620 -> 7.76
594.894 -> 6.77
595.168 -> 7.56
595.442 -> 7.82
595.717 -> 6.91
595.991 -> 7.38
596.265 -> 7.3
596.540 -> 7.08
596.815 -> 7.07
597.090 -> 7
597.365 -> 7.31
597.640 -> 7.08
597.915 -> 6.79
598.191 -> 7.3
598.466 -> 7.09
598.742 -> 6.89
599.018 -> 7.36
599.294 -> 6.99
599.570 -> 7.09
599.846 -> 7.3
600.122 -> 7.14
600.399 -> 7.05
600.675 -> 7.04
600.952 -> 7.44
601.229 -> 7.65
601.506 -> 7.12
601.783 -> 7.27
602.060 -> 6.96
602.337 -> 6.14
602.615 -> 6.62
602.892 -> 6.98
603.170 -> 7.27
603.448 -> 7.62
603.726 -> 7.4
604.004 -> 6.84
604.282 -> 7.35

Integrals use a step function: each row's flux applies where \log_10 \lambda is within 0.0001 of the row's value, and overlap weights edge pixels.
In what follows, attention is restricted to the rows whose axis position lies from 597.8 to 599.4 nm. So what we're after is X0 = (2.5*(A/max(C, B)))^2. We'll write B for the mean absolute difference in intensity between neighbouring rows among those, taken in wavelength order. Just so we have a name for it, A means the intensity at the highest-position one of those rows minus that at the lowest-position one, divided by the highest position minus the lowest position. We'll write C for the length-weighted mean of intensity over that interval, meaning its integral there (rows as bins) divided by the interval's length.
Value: 0.0026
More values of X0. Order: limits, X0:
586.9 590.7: 0.0013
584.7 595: 0.0003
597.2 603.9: 0.0000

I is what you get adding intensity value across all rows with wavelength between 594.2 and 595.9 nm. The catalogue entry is 44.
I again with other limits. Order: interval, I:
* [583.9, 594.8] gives 294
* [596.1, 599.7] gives 92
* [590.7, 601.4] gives 284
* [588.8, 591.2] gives 65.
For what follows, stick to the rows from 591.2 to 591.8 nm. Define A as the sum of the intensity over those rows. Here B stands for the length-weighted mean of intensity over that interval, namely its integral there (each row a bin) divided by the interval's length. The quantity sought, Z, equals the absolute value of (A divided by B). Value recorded 2.00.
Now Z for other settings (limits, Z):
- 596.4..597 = 2.00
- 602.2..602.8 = 1.99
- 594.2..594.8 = 2.01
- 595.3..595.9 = 2.00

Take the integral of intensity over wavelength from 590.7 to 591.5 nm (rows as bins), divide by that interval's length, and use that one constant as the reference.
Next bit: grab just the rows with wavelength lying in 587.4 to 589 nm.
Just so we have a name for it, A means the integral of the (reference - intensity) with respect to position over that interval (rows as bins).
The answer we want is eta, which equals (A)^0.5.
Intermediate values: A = 0.7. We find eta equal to 0.9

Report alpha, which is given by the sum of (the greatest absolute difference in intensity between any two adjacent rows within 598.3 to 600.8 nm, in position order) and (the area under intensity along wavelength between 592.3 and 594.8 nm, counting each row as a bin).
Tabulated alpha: 19.0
